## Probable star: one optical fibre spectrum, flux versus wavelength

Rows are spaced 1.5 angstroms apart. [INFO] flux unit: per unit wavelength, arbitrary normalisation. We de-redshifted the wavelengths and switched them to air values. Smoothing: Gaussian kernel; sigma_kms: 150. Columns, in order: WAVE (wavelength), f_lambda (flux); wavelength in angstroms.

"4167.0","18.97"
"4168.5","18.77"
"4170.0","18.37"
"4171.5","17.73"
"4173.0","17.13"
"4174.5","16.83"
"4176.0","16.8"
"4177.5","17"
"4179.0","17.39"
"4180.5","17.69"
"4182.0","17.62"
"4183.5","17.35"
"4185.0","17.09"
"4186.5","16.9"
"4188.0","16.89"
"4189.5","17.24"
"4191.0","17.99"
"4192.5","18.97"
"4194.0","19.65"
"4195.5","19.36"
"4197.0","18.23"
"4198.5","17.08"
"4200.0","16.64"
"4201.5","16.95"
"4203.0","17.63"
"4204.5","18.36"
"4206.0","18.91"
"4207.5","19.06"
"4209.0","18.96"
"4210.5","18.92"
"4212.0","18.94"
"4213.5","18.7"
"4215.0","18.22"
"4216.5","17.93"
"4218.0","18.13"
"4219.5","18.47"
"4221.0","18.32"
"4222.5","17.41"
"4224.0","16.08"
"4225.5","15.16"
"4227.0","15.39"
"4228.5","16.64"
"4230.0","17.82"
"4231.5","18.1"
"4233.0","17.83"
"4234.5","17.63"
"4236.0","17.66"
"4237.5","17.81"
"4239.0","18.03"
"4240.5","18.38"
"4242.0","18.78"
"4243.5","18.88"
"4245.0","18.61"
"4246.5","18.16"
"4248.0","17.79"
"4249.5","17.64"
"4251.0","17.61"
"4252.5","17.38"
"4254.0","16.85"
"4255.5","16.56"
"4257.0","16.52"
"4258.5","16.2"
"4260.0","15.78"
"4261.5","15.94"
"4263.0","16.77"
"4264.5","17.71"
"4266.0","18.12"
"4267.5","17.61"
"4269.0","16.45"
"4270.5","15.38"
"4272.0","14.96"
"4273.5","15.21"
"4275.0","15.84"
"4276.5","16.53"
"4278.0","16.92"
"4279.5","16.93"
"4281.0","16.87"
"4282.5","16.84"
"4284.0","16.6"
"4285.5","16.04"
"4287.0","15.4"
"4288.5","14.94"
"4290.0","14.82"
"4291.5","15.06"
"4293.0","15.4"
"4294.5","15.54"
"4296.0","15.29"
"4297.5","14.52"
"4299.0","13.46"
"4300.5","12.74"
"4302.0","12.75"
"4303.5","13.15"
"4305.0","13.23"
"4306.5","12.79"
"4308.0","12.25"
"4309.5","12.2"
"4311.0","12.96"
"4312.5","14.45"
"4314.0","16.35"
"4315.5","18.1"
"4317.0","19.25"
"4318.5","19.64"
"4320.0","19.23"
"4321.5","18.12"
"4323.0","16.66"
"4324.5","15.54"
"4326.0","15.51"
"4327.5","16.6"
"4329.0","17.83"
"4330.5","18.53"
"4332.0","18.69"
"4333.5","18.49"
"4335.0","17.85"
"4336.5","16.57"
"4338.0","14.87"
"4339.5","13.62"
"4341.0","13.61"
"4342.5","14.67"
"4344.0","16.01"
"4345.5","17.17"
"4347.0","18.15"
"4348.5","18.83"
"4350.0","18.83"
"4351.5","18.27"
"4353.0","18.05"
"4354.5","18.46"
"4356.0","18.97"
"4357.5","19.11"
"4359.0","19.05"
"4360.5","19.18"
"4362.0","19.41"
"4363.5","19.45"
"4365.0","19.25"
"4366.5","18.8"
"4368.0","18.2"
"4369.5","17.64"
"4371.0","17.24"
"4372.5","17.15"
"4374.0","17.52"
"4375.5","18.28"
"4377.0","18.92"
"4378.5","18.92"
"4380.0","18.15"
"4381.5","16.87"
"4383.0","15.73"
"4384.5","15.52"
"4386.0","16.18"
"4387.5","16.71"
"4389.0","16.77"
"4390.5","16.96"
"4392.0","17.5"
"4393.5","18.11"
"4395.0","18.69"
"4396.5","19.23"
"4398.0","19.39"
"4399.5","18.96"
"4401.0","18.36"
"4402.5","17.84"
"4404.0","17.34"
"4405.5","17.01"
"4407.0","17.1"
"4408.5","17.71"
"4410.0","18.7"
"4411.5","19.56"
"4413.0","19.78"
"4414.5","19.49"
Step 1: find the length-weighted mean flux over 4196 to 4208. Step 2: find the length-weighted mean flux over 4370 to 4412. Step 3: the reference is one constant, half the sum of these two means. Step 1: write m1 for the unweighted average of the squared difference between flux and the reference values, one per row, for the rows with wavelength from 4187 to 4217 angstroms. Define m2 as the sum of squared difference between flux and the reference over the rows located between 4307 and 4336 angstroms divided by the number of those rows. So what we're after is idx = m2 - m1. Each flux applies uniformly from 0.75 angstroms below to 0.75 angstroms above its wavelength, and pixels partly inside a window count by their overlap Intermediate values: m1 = 0.97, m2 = 6.4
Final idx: 5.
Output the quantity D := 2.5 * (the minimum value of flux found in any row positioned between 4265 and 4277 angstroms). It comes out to 37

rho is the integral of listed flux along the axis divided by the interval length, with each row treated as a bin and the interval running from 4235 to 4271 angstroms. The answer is 17.4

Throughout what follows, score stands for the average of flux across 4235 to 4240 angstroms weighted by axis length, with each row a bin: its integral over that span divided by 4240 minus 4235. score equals 17.9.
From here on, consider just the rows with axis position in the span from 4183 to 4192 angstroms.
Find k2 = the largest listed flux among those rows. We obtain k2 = 17.99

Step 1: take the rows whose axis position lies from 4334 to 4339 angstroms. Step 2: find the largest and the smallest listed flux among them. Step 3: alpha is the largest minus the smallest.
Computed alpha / 3.0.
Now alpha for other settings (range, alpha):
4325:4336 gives 3.2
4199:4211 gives 2.4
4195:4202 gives 2.7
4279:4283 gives 0.1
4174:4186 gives 0.9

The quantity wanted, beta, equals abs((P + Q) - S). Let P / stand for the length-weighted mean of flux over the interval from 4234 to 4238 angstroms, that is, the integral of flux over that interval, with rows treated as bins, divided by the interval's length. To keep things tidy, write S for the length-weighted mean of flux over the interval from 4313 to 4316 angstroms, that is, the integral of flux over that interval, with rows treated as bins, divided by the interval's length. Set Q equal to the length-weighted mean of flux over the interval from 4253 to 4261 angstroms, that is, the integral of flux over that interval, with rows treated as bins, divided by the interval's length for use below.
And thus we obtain 17.2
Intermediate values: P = 17.7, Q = 16.4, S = 16.9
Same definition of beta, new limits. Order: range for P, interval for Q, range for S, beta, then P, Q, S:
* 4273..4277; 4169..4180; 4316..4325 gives 15.1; 15.9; 17.4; 18.1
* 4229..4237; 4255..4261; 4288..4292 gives 19.1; 17.8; 16.2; 14.9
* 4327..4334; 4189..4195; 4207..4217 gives 17.9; 18.1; 18.6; 18.7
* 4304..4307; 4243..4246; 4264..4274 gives 15.2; 13.0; 18.7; 16.5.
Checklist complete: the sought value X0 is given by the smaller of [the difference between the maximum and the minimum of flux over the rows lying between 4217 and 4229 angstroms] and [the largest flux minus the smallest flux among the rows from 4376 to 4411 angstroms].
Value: 3.3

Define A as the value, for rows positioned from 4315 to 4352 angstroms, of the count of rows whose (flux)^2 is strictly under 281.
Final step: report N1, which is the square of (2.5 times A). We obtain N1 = 625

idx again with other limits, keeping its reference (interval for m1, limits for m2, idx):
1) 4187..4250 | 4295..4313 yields 20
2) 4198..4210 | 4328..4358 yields 2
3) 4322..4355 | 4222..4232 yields -1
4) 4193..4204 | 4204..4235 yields 0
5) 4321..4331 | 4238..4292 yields 0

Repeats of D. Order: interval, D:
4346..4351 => 45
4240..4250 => 44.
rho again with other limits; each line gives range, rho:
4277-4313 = 14.6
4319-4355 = 17.1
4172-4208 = 17.7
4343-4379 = 18.3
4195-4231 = 17.8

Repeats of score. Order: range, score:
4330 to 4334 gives 18.6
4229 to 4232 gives 17.8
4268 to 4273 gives 15.7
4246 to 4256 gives 17.4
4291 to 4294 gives 15.3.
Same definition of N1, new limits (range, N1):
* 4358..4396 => 100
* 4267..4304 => 2500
